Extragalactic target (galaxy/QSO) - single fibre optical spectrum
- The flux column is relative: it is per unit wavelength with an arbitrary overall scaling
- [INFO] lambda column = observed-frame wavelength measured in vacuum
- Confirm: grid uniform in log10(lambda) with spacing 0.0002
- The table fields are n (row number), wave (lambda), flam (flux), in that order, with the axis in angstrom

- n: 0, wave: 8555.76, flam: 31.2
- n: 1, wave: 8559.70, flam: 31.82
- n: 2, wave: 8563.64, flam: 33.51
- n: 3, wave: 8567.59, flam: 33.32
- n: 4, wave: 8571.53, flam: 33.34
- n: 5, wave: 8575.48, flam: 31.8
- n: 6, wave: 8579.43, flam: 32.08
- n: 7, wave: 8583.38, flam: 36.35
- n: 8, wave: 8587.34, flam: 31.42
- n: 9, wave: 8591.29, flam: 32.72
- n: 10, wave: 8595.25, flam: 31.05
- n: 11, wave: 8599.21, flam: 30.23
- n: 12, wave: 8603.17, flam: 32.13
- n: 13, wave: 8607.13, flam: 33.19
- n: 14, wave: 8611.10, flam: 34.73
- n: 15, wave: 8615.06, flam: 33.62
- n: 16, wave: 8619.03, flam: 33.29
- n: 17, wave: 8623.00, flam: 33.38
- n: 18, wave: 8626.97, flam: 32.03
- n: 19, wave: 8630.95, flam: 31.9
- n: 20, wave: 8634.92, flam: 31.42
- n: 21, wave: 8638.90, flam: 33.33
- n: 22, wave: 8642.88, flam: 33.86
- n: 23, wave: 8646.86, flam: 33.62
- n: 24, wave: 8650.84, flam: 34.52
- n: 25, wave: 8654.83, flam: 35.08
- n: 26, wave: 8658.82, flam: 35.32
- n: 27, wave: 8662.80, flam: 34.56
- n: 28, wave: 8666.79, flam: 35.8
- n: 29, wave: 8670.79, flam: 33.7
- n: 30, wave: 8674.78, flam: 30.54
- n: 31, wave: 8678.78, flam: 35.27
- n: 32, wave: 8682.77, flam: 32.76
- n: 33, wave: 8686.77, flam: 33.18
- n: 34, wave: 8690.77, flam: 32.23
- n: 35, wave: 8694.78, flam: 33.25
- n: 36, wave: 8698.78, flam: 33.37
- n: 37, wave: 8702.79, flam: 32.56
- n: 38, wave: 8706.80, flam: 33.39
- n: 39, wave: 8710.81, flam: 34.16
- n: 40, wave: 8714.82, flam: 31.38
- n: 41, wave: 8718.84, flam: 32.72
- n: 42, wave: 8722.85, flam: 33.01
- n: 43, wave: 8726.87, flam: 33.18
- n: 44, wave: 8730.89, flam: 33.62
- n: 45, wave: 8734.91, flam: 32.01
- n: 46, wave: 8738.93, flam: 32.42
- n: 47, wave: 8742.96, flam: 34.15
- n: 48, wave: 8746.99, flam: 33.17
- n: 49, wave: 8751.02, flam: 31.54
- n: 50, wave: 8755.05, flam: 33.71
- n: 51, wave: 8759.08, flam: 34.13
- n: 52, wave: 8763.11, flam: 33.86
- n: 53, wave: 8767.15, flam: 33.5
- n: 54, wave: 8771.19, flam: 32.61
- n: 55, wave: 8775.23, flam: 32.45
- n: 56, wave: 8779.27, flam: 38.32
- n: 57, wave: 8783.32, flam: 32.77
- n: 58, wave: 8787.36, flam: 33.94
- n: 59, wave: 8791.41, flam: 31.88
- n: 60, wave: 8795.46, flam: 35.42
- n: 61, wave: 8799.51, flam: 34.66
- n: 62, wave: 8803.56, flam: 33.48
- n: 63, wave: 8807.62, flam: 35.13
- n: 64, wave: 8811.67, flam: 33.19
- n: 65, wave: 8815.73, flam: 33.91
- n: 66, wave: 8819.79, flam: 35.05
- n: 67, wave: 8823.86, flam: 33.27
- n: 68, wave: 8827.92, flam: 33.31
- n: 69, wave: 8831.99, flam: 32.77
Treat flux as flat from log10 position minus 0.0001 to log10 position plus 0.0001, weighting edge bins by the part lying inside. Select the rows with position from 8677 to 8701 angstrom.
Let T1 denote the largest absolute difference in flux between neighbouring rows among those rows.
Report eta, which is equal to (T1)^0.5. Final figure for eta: 1.58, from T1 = 2.5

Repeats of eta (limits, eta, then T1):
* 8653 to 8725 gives 2.17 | 4.7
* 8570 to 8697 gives 2.22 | 4.9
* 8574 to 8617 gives 2.22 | 4.9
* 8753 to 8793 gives 2.42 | 5.9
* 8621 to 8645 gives 1.38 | 1.9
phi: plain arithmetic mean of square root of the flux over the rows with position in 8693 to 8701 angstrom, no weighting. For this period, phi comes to 5.771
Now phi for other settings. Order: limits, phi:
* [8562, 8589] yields 5.753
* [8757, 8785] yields 5.824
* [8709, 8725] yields 5.728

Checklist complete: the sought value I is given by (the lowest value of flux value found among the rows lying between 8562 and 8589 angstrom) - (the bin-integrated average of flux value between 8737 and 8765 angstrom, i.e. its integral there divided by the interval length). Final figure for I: -1.9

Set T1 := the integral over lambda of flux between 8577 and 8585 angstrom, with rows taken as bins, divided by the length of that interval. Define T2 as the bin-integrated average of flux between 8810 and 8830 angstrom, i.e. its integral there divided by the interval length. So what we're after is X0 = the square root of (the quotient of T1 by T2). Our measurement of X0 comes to 1.00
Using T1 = 34.0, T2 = 33.7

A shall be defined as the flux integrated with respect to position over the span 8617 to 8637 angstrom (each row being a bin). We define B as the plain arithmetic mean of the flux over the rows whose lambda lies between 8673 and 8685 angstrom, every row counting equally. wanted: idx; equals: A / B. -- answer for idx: 20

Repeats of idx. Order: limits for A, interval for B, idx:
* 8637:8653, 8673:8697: 16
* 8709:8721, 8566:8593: 12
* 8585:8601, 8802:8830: 15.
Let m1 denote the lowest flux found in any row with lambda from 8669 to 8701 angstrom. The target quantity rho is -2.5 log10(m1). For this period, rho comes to -3.71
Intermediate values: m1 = 30.54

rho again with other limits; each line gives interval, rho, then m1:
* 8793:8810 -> -3.81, 33.48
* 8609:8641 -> -3.74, 31.42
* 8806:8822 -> -3.80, 33.19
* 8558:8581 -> -3.76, 31.8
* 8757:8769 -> -3.81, 33.5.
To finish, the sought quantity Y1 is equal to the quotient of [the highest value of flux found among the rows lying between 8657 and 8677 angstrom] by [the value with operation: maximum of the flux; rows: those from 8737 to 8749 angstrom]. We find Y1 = 1.05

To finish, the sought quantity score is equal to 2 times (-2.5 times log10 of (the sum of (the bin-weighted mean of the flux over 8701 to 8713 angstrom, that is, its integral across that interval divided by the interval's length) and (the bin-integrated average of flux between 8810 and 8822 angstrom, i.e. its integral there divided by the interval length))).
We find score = -9.14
